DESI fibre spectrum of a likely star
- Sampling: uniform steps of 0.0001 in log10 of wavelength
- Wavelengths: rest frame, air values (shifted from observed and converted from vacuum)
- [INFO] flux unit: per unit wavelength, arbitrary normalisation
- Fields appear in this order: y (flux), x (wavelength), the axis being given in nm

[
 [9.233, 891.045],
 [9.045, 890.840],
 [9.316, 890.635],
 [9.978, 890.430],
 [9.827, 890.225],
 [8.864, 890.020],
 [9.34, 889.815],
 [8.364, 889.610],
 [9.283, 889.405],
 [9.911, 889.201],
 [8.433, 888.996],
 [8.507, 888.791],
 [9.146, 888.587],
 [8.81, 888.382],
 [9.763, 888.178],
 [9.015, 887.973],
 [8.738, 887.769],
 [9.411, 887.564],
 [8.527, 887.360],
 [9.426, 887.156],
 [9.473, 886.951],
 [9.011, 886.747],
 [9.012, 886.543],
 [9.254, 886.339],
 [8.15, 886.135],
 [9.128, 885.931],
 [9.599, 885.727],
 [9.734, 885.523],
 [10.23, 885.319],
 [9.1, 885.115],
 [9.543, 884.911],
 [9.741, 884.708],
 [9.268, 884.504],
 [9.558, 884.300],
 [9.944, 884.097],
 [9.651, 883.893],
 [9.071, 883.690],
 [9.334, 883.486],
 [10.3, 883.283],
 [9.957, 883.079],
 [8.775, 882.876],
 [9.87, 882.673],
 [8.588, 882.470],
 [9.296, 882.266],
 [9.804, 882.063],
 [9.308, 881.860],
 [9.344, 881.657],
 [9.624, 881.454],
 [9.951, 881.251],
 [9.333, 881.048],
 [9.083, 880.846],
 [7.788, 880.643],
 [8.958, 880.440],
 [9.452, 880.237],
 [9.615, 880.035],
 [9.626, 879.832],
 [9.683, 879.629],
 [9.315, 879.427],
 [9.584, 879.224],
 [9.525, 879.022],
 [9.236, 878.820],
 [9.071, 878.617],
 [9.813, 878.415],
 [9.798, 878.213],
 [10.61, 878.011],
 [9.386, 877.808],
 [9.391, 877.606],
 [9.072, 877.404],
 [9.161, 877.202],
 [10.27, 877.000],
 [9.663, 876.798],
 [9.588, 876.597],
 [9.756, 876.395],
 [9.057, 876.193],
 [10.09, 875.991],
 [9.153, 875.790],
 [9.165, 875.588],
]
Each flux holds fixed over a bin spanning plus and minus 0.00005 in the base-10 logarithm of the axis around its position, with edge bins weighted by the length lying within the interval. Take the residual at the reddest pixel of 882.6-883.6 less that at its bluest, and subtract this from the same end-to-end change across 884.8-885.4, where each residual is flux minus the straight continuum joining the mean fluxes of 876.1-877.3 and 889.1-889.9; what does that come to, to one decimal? 1.2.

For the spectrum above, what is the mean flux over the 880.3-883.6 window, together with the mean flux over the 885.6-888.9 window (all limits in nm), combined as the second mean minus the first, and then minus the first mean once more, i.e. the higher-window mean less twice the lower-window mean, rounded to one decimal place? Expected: -9.6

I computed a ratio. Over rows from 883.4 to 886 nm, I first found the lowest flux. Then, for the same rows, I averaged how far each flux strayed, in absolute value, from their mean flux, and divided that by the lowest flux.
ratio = 0.030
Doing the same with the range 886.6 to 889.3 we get 0.047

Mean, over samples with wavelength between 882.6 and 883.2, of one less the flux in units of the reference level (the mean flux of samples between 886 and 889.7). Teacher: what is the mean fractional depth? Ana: -0.058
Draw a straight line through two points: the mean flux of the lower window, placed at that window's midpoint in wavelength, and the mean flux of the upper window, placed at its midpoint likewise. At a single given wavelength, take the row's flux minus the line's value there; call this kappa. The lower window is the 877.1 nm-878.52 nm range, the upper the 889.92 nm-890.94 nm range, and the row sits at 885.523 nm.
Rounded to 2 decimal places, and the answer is 0.25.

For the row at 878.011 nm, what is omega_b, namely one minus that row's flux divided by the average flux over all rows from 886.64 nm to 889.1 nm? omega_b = -0.176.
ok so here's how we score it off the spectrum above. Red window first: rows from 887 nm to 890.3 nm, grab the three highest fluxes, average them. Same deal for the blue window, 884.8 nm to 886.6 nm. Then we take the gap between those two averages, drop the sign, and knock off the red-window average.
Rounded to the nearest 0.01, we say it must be -9.81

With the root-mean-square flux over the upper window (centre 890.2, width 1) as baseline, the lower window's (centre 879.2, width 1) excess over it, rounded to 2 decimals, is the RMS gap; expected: 0.00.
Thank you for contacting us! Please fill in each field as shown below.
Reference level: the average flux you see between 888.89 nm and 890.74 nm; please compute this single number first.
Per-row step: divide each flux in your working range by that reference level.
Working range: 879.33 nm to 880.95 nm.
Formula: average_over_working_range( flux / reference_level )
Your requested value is 0.99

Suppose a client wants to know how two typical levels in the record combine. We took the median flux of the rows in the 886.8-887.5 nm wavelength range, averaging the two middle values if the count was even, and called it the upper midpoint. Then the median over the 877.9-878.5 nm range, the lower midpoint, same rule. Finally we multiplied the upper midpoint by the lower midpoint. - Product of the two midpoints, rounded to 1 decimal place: 92.5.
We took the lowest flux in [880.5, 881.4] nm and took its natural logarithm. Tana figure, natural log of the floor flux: 2.05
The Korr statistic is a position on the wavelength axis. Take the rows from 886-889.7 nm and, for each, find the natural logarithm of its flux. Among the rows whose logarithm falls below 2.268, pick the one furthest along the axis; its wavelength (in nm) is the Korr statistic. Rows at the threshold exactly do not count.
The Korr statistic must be 889.610 nm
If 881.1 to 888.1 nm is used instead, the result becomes 887.973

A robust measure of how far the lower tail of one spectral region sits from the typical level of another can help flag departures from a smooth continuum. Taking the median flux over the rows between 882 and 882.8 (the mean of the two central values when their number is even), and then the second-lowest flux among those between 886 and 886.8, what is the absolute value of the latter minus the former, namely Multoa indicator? 0.54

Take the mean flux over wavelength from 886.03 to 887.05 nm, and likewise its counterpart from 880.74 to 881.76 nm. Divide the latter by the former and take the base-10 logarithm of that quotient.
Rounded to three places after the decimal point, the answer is 0.023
